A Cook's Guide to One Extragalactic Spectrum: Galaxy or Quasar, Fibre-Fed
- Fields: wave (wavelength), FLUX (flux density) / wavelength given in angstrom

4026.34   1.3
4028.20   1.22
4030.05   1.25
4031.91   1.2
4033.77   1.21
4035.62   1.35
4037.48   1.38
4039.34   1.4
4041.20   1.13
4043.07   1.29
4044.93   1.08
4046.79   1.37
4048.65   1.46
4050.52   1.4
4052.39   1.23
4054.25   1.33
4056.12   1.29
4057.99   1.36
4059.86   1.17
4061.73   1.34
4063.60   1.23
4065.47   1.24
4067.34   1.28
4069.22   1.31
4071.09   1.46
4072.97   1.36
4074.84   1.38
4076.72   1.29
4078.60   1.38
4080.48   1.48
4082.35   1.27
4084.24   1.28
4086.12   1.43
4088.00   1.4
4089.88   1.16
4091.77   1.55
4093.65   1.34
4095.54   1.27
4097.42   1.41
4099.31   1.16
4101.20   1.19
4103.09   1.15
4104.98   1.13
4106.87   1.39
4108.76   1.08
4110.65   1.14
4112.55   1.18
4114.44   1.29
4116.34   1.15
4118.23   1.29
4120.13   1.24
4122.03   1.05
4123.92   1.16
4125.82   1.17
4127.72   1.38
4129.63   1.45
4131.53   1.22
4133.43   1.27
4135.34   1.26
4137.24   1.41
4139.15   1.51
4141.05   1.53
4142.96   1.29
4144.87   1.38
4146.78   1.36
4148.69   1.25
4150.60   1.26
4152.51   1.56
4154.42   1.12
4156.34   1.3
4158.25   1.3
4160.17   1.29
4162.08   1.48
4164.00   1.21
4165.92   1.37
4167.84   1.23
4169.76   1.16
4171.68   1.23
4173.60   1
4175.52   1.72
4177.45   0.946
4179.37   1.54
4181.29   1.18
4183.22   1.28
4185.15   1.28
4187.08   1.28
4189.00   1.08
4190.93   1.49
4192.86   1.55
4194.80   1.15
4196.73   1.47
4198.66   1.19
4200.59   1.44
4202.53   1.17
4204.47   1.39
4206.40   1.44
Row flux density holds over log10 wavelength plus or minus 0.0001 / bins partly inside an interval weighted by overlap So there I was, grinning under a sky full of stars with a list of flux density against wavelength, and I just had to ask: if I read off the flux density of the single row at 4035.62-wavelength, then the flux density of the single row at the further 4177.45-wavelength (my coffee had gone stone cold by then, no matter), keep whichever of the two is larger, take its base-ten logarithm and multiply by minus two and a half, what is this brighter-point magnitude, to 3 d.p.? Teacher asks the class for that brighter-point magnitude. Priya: -0.326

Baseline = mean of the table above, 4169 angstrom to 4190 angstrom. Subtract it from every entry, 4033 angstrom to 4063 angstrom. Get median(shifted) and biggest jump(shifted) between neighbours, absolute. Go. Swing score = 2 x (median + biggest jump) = 0.76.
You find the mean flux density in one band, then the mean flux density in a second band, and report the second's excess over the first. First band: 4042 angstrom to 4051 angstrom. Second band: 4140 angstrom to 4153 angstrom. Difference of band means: 0.06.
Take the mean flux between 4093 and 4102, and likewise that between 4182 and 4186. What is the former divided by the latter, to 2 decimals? 1.00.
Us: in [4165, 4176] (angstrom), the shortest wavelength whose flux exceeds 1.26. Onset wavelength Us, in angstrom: 4165.92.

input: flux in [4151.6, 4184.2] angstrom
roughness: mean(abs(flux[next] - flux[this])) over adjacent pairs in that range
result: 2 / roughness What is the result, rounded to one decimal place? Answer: 7.4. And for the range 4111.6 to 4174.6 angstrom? 15.5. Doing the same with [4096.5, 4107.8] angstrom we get 16.7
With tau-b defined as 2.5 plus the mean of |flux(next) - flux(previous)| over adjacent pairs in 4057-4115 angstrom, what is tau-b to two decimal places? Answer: 2.62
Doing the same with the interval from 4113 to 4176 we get 2.65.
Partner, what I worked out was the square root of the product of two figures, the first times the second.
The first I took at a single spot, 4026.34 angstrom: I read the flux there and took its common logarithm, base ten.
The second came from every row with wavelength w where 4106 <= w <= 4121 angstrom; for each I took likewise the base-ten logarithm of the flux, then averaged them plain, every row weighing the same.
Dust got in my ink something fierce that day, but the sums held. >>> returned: 0.098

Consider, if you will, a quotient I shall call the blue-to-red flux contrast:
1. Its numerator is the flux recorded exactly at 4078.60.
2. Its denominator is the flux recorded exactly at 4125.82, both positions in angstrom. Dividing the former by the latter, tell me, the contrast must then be 1.18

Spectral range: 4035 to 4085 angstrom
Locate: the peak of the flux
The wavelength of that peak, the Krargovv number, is 4080.48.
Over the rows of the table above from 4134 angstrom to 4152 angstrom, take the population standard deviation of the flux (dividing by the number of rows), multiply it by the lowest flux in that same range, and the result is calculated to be 0.126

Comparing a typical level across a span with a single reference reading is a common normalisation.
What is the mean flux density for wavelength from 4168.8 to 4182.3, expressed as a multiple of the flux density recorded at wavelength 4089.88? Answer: 1.08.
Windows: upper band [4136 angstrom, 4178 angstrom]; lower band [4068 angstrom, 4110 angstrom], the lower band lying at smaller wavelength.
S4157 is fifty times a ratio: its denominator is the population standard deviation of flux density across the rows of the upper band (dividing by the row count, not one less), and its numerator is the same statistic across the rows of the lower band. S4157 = 35.0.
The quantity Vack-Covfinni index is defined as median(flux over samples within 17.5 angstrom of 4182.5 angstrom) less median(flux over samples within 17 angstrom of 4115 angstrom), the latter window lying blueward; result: 0.08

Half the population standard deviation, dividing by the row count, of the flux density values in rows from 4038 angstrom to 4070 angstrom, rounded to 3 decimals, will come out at 0.049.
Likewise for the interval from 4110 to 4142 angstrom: 0.067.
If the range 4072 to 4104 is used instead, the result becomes 0.057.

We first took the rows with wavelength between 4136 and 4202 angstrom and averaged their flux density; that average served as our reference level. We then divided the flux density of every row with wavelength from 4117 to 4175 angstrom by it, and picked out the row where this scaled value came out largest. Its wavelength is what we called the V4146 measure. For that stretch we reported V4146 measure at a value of 4152.51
